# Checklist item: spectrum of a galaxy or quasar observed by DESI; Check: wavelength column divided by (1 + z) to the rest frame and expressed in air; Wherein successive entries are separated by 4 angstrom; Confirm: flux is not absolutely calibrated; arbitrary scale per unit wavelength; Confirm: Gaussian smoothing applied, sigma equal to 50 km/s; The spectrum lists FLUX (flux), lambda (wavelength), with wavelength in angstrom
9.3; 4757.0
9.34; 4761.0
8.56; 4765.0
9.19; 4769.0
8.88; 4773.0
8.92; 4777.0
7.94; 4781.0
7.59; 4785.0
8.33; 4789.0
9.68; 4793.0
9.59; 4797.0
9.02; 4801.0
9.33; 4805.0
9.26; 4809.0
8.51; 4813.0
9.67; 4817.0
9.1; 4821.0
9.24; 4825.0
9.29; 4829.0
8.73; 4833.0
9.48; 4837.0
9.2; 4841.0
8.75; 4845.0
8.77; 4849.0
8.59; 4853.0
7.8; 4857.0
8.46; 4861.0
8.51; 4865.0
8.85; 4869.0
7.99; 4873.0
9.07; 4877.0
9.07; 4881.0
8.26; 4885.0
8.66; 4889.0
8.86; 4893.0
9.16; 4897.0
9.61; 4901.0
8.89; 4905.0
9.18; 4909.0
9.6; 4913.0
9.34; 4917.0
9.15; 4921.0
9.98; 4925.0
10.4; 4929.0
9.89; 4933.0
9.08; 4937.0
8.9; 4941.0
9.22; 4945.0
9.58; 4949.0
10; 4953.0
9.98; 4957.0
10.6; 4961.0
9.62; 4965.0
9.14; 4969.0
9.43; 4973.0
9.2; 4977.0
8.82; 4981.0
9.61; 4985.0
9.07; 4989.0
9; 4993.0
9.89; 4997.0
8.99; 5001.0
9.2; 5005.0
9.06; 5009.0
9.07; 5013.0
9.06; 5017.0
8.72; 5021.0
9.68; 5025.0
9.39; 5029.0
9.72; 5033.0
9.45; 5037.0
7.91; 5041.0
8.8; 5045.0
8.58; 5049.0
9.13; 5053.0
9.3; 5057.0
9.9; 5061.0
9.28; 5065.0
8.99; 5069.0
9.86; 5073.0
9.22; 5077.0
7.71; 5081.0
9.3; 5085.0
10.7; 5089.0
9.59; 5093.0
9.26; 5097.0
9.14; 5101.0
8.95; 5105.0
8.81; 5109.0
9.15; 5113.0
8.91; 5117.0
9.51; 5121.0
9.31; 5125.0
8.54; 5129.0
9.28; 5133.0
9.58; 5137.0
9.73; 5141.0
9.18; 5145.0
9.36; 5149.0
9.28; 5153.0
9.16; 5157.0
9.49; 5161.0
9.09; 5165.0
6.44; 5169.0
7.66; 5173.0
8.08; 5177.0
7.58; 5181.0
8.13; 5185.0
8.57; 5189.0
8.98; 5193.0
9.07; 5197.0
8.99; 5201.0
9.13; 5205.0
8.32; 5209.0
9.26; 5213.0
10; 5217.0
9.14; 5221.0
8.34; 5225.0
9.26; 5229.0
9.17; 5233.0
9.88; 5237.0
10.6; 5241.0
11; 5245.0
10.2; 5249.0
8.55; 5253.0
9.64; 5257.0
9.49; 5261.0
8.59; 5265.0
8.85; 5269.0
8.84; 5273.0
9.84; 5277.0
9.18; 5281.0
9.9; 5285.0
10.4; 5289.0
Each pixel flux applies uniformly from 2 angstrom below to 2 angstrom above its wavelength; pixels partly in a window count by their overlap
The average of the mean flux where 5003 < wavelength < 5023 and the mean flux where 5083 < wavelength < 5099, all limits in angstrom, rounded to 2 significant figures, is 9.4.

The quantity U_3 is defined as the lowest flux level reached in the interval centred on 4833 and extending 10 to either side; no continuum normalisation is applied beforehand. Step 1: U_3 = 8.73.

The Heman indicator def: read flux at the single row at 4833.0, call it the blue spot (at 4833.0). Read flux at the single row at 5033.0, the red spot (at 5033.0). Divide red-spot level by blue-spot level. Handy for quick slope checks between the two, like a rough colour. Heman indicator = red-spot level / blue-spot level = 1.11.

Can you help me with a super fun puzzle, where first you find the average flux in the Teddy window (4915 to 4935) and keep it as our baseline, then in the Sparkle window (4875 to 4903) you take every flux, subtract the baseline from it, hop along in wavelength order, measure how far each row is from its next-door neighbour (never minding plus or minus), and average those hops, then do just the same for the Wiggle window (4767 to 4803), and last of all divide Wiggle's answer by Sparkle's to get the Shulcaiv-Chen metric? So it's 1.5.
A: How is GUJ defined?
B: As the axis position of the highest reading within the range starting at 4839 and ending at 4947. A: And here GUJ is 4929.0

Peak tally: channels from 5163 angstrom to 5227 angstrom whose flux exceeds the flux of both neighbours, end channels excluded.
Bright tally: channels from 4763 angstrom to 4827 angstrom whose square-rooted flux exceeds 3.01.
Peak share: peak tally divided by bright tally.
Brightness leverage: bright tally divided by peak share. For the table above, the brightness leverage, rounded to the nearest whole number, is 16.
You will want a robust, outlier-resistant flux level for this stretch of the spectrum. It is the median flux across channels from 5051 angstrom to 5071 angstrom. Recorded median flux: 9.28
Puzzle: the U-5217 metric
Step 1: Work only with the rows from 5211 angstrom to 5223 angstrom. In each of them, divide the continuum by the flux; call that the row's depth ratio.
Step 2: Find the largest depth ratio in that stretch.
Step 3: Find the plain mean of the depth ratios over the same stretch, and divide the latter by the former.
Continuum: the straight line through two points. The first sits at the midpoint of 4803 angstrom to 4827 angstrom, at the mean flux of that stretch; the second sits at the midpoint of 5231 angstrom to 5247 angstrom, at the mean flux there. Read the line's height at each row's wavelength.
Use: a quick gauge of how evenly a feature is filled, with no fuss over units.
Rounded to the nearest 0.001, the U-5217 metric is 0.966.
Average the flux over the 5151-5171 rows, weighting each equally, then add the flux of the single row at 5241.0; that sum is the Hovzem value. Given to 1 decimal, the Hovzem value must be 19.3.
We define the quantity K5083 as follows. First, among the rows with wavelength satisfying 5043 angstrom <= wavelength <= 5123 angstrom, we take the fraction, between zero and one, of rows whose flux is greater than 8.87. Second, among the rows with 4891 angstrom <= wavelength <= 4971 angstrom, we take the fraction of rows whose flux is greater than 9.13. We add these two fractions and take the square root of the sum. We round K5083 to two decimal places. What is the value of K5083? 1.26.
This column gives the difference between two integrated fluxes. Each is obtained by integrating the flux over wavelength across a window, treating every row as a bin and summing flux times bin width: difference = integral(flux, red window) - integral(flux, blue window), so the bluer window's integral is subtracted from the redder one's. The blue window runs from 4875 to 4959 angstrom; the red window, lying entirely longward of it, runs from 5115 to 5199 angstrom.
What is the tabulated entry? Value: -44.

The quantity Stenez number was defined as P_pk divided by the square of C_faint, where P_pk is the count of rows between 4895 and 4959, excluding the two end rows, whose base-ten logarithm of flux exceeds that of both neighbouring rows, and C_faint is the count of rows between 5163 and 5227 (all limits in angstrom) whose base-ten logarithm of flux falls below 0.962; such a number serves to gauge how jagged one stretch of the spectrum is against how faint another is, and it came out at 0.020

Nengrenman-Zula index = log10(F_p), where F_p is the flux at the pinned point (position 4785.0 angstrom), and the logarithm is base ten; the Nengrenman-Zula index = 0.88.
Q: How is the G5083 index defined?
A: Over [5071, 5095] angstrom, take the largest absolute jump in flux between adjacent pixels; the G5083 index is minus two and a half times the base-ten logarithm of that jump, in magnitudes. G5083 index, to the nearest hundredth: -0.50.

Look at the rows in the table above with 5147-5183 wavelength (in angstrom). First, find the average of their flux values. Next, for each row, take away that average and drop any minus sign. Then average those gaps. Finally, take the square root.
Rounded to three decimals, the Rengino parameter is 0.952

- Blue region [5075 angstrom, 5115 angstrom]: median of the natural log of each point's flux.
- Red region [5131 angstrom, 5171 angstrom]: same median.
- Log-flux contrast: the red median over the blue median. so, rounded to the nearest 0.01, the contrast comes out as 1.00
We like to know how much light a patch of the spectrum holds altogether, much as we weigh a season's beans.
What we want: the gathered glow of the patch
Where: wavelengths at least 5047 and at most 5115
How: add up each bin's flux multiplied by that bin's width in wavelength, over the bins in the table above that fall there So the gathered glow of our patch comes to 627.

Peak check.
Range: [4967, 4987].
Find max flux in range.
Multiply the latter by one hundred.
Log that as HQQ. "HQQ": 961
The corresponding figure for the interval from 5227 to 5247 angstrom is 1100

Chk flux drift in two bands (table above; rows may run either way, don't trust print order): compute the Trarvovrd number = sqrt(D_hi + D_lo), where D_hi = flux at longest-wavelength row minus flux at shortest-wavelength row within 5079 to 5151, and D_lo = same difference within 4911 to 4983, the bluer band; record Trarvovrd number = 0.9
